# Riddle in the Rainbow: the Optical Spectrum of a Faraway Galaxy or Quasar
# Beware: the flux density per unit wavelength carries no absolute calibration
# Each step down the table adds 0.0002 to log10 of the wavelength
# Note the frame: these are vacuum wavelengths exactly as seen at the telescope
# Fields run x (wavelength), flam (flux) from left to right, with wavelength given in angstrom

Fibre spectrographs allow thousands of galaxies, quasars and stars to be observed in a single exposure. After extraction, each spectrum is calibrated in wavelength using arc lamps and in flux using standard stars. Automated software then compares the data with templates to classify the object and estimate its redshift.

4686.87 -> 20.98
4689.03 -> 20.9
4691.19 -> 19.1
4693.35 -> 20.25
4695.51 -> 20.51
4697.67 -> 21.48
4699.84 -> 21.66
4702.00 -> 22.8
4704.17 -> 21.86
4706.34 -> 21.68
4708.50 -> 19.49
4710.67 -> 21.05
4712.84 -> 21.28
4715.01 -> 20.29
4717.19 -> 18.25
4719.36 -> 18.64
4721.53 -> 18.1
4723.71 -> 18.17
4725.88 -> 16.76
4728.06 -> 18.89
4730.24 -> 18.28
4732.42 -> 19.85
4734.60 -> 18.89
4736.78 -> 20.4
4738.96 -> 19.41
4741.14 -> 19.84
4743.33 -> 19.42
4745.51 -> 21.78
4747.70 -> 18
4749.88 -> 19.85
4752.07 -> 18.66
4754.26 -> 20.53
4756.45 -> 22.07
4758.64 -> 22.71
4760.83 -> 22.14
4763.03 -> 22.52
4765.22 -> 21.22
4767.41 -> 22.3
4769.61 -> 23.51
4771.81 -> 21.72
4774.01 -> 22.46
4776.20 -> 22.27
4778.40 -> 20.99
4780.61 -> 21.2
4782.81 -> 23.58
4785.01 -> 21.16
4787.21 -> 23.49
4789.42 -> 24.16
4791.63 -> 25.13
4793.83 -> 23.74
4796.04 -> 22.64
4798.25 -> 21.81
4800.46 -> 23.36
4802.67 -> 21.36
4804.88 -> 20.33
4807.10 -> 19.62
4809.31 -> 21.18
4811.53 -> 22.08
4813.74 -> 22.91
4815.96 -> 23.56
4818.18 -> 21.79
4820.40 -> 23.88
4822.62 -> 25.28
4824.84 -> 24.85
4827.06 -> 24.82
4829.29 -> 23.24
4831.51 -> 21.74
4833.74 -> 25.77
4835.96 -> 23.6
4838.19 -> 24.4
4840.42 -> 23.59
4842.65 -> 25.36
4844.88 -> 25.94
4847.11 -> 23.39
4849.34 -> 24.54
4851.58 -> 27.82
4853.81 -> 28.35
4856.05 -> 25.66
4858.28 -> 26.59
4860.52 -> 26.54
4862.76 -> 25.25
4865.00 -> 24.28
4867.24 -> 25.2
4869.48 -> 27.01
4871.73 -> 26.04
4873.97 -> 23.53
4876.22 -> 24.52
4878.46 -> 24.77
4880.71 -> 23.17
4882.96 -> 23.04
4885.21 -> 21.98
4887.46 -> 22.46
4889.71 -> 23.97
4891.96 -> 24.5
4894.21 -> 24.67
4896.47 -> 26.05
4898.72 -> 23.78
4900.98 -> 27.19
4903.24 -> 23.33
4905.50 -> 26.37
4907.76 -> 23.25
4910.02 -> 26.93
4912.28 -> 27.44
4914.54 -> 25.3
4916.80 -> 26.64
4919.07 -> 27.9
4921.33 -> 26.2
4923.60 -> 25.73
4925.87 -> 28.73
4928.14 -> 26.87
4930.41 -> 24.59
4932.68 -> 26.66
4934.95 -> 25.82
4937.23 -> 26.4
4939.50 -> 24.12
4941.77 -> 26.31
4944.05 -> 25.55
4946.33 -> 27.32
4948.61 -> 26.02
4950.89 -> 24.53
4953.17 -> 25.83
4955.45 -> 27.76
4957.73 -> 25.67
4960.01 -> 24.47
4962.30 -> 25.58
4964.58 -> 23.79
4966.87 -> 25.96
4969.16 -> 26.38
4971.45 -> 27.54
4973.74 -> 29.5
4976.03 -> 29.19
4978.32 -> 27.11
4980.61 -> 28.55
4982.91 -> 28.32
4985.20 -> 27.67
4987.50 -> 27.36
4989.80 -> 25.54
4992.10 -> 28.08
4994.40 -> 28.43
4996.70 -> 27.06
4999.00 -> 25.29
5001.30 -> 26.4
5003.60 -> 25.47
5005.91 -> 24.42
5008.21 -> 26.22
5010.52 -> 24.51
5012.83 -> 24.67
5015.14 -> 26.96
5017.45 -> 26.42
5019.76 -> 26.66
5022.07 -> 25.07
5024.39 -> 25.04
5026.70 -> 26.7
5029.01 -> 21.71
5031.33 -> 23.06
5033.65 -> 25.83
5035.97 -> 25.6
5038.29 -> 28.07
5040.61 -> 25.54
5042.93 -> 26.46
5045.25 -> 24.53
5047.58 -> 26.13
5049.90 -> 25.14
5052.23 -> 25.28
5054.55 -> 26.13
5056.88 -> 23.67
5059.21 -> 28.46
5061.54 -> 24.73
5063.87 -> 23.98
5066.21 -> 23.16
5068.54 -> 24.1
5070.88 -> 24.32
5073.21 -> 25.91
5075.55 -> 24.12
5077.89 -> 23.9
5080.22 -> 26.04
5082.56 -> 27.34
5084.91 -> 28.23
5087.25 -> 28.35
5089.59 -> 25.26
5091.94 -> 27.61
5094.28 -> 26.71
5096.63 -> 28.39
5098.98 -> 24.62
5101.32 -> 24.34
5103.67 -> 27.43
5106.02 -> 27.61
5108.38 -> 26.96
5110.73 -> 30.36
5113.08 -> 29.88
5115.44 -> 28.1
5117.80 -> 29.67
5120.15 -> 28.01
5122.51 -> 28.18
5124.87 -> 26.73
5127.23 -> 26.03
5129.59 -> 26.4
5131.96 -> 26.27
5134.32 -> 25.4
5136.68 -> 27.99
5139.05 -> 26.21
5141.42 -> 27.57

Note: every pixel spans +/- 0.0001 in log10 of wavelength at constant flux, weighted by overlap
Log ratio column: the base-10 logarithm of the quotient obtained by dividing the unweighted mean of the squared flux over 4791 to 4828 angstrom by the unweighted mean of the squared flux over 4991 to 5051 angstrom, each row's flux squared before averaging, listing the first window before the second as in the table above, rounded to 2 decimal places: -0.10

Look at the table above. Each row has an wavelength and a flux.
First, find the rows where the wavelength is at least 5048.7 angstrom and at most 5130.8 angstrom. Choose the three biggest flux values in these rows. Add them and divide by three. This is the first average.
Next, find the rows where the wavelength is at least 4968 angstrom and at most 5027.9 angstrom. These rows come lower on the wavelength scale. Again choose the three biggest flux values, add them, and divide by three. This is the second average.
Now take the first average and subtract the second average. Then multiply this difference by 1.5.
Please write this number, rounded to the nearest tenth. 1.3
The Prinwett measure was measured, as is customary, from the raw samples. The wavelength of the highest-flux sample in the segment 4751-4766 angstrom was 4758.64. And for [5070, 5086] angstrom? 5084.91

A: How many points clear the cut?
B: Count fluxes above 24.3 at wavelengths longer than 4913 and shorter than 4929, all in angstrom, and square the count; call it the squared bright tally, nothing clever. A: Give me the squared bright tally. 49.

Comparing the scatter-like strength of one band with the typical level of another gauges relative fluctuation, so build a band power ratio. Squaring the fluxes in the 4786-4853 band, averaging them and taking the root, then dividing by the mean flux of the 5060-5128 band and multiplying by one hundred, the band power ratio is 89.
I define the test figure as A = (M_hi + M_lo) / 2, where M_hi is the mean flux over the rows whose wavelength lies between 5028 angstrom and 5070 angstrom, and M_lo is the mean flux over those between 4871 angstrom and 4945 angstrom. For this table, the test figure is 25.2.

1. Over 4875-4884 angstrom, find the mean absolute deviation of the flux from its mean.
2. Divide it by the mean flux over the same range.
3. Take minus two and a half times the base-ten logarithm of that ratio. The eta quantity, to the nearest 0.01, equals 3.73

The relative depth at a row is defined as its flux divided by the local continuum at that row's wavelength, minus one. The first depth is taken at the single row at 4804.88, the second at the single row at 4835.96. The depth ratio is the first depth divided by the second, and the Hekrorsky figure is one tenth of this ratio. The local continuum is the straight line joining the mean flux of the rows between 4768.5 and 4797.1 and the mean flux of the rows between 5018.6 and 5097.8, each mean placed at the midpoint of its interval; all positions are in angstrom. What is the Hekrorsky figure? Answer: -0.98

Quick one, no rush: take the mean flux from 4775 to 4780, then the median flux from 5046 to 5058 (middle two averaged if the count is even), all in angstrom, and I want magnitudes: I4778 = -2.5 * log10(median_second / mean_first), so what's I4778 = -0.17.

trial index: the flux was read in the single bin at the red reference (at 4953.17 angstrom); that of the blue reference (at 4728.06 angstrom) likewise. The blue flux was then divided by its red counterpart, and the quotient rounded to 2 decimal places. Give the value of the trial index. 0.73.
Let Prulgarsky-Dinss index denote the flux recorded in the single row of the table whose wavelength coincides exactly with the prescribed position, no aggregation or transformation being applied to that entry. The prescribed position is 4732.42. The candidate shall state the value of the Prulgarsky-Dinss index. 19.85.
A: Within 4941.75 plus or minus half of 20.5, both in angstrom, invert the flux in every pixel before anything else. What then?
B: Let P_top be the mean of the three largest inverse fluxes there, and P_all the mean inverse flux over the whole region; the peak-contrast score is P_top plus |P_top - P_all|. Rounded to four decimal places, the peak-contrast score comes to 0.0422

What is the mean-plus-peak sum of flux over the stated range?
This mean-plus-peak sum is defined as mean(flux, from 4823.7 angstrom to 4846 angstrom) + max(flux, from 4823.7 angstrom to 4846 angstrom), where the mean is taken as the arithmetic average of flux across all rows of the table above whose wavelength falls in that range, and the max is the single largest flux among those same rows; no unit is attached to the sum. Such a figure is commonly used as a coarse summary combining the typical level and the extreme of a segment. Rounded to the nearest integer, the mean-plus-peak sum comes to 50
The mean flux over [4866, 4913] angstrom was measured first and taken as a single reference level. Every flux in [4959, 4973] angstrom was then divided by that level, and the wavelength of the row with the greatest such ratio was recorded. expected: 4971.45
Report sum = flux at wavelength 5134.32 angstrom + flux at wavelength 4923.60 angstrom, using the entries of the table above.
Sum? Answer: 51.1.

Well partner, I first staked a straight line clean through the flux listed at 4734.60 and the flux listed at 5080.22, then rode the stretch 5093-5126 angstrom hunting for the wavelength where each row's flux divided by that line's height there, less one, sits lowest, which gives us 5101.32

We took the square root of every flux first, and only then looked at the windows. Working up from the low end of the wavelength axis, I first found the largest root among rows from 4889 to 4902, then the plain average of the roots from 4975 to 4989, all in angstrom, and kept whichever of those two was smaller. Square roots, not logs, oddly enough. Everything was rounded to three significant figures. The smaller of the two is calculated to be 5.21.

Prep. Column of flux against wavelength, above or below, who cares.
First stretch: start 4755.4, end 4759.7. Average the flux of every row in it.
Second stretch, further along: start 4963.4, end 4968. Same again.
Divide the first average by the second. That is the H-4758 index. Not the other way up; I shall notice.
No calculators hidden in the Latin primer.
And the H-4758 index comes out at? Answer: 0.90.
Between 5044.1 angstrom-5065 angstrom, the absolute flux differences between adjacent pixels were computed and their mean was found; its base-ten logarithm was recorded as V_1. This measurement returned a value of 0.28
